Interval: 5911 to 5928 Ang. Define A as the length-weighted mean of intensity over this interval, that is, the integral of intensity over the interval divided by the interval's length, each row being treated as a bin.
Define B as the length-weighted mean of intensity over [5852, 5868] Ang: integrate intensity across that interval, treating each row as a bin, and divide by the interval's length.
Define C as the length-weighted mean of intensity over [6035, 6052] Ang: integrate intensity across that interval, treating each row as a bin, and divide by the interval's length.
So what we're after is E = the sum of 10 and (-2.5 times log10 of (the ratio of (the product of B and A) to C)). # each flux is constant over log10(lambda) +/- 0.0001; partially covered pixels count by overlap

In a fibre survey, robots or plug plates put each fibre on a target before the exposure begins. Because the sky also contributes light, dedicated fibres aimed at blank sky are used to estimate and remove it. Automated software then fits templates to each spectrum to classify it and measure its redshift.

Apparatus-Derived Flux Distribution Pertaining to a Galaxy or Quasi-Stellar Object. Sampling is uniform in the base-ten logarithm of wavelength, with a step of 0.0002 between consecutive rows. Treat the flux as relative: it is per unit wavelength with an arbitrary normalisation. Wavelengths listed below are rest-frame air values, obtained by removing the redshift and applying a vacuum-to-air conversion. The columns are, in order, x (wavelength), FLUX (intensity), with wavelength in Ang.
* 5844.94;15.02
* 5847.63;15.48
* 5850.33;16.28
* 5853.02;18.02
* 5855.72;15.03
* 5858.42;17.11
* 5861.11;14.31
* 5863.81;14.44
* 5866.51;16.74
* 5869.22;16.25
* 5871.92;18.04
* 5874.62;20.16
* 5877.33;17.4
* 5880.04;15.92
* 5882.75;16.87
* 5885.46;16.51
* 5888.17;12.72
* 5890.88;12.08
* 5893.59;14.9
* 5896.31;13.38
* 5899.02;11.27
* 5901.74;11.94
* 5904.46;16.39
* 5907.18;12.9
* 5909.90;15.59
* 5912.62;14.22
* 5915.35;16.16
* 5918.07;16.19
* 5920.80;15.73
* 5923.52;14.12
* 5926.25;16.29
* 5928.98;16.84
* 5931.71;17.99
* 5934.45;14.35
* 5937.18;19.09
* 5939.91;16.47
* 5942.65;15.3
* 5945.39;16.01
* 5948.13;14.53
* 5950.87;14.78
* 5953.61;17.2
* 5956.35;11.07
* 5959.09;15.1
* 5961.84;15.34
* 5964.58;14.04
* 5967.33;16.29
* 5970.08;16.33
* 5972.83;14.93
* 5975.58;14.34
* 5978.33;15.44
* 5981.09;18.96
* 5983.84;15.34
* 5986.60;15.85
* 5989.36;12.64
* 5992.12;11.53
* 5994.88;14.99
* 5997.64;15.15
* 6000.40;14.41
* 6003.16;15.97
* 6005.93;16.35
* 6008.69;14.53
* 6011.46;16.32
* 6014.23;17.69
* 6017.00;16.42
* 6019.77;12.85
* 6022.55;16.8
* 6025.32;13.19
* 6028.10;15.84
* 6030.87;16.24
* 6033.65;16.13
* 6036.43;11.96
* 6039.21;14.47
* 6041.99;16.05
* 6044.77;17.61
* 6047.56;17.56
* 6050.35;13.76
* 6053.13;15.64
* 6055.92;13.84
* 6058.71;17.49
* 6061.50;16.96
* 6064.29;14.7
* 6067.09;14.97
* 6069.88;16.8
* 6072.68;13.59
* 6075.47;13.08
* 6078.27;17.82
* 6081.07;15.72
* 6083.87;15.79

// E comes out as 7.0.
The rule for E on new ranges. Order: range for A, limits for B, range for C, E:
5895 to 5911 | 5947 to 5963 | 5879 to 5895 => 7.2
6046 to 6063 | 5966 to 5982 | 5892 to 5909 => 6.8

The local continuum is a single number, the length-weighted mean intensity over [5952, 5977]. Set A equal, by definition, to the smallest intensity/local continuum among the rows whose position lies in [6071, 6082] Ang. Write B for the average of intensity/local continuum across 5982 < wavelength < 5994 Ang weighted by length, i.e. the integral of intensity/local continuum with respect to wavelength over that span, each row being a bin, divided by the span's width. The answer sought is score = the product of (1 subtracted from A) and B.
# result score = -0.12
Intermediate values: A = 0.87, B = 0.94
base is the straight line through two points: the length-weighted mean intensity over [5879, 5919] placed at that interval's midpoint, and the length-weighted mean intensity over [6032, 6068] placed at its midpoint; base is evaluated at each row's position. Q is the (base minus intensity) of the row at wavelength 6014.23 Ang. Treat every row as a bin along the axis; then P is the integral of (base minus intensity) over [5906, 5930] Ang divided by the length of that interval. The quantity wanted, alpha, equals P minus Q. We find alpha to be 1.7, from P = -0.76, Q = -2.5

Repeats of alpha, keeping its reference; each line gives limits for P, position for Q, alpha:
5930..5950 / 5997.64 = -1.5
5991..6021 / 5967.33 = 1.4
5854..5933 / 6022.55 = 0.5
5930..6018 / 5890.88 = -2.8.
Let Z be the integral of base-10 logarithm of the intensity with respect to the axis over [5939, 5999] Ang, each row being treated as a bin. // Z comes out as 70.5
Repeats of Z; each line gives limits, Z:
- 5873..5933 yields 70.8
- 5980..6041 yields 71.8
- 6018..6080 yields 73.4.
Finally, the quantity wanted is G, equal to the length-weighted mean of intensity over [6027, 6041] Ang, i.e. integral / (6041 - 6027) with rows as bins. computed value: 14.9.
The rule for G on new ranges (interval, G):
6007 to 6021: 15.6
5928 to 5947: 16.5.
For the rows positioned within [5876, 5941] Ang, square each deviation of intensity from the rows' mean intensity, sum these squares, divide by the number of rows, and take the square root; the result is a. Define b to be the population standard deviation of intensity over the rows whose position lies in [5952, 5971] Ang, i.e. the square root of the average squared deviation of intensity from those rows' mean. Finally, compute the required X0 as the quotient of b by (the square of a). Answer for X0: 0.47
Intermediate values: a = 1.99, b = 1.88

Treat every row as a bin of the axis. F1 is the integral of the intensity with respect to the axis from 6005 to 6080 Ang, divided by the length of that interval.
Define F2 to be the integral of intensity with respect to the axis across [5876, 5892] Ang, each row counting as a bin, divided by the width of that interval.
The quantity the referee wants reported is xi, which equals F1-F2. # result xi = 0.2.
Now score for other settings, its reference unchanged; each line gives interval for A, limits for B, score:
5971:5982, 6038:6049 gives -0.05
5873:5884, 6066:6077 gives 0.06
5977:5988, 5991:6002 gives 0.02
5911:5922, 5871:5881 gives -0.06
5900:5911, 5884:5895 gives -0.19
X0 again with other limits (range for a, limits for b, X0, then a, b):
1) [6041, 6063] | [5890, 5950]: 0.85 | 1.49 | 1.91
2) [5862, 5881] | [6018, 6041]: 0.61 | 1.67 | 1.71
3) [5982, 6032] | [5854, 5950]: 0.77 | 1.60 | 1.96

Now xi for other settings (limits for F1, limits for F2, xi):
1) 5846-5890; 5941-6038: 1.1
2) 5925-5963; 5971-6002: 0.8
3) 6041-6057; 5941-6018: 0.5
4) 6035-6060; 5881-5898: 1.0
